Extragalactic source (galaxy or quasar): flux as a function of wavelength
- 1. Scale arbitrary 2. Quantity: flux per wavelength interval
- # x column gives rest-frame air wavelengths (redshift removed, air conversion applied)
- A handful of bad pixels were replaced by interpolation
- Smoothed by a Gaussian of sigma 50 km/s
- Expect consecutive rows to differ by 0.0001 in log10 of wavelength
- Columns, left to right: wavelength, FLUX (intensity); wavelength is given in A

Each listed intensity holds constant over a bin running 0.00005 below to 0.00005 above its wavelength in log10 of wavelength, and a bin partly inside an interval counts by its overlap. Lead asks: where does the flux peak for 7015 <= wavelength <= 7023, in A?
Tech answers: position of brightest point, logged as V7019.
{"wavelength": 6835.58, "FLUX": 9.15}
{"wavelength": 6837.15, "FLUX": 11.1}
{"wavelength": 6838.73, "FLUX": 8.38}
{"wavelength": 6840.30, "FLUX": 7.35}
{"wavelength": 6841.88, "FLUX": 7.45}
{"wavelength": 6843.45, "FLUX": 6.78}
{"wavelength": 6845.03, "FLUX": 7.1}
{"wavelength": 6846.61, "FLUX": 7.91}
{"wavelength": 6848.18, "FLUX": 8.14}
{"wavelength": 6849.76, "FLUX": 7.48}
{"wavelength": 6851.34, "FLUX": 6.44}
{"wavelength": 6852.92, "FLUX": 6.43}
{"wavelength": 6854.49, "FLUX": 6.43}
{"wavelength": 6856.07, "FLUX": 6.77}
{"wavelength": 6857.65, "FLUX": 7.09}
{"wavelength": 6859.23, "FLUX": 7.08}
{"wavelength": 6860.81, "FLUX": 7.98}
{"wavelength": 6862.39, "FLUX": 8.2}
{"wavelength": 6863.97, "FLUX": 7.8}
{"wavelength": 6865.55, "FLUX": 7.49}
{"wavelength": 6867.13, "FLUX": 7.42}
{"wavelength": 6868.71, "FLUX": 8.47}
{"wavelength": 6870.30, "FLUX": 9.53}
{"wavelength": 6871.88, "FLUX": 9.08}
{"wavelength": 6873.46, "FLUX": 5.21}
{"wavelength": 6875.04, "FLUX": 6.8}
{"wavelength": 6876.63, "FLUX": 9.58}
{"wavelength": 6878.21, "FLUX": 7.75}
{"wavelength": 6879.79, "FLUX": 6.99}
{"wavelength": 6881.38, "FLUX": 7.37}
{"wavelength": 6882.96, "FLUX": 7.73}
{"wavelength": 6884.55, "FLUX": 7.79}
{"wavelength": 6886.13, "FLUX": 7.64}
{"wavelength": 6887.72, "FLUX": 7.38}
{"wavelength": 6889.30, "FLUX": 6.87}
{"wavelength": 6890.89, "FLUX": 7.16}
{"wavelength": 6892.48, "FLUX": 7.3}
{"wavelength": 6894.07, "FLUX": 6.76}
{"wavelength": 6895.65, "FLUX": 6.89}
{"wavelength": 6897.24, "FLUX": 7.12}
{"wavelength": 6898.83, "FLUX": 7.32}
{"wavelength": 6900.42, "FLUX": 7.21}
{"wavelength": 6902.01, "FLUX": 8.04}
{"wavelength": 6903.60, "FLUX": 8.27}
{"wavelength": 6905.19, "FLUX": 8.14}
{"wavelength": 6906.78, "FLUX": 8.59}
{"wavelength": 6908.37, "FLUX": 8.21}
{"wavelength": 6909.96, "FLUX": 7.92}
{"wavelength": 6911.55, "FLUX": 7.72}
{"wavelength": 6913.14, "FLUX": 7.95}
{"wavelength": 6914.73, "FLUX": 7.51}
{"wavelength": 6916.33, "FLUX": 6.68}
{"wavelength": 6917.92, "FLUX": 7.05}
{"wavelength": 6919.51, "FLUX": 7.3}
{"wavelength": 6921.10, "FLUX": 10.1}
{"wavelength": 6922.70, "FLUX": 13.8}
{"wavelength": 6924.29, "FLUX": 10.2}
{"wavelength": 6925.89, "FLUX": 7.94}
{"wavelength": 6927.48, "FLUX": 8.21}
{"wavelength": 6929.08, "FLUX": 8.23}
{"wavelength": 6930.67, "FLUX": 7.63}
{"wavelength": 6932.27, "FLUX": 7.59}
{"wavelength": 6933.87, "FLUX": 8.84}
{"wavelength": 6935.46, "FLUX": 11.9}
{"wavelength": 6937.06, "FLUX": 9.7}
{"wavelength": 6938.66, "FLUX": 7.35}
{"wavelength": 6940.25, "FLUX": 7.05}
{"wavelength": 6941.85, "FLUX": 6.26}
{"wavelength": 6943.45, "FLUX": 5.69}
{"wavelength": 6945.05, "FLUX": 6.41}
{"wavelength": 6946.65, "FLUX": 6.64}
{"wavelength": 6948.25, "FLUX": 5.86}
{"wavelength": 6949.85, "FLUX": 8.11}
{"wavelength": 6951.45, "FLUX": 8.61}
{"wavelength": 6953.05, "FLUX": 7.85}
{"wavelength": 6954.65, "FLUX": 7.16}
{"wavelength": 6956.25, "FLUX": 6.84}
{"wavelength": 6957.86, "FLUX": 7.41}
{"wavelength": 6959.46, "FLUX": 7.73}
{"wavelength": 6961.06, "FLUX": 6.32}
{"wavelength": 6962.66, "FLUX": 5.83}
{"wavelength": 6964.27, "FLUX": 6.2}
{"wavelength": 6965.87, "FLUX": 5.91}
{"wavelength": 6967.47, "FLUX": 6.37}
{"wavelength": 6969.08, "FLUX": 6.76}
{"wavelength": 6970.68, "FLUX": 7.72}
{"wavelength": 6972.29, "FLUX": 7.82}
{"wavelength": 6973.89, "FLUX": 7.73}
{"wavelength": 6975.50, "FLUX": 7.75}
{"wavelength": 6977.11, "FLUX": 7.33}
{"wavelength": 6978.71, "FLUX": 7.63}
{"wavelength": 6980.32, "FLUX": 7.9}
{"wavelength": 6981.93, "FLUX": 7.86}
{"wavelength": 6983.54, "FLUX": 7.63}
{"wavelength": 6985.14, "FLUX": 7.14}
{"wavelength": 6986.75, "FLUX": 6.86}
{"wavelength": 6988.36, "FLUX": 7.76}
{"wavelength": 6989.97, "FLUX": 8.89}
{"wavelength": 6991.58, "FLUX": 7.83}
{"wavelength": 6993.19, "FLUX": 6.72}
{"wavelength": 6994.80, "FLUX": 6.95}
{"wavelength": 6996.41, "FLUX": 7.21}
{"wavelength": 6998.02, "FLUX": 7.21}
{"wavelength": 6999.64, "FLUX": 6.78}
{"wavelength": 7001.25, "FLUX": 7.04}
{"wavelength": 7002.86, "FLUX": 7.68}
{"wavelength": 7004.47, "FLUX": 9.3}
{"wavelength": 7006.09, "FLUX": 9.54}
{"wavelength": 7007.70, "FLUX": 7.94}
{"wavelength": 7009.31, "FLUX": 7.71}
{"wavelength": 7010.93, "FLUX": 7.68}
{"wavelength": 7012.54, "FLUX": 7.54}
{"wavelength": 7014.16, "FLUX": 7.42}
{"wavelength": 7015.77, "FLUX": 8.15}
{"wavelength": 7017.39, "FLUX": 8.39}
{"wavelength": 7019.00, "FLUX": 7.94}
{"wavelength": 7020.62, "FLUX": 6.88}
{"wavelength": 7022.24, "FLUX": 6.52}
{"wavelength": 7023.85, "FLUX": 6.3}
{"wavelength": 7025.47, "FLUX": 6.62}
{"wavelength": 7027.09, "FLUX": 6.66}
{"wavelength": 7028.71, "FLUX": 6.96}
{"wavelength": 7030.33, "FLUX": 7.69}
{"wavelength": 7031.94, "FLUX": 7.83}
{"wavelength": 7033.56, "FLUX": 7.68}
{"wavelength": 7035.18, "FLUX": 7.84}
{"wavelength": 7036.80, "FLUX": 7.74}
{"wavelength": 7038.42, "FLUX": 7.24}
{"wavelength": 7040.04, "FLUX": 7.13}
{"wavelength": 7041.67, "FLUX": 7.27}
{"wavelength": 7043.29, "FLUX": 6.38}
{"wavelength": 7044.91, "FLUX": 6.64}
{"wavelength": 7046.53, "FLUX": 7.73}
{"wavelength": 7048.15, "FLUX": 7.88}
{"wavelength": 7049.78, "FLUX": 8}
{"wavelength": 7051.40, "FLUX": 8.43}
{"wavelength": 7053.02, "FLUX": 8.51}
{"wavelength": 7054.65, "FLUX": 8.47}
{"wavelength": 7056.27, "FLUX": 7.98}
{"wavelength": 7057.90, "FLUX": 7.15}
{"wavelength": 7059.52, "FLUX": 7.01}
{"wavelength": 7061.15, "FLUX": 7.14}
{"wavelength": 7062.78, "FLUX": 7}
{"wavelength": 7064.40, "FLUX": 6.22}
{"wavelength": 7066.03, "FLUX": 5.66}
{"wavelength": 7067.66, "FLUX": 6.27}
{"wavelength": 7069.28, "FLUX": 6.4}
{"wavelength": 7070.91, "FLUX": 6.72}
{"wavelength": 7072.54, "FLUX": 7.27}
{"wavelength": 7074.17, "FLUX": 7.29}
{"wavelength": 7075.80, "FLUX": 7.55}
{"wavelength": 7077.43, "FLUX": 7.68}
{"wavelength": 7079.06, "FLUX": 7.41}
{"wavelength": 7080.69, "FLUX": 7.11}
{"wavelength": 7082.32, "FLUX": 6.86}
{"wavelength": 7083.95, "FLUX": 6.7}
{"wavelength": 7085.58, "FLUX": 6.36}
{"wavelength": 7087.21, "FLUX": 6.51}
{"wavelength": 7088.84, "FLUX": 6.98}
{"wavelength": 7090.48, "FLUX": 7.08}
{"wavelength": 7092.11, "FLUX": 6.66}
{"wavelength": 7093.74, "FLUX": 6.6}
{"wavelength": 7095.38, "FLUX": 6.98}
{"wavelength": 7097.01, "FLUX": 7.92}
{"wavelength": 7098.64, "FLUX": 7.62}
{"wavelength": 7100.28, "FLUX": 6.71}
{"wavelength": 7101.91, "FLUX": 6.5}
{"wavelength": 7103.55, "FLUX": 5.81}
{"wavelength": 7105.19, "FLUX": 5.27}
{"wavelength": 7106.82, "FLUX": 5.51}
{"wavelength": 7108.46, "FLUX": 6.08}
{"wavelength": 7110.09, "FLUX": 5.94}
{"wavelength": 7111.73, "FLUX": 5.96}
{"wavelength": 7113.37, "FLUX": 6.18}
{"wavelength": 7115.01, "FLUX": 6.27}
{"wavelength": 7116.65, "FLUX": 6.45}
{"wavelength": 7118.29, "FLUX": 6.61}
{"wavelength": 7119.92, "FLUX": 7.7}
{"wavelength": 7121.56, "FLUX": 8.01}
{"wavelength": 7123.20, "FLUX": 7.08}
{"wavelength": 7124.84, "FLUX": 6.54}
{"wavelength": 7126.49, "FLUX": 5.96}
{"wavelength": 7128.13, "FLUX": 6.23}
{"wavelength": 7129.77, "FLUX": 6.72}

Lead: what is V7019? 7017.39 A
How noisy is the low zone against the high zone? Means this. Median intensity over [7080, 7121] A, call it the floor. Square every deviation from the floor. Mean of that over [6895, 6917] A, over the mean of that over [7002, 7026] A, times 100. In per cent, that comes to 73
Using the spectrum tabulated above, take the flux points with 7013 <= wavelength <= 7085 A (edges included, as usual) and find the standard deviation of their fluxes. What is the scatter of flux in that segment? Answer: 0.68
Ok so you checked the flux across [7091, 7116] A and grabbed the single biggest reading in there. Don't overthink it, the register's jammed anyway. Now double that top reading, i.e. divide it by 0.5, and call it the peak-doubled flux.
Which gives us 15.8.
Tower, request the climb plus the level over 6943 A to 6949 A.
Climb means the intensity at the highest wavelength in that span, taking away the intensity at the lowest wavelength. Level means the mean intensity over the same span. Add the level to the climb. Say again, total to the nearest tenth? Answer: 6.3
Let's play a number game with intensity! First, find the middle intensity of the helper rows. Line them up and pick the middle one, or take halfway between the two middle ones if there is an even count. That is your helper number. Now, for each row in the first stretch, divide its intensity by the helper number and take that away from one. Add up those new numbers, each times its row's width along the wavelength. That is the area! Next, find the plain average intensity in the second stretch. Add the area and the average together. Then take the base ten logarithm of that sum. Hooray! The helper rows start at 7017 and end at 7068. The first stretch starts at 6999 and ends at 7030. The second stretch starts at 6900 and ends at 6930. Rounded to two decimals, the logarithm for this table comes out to 0.84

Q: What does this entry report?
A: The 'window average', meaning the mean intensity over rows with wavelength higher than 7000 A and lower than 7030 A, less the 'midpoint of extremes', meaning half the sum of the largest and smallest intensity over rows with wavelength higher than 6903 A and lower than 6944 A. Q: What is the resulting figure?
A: -2.2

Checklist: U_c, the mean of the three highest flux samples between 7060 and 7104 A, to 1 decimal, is 7.7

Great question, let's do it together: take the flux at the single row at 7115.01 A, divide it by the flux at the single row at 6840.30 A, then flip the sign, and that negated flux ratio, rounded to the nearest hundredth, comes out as -0.85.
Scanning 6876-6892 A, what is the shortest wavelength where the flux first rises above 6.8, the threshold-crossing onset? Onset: 6876.63 A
